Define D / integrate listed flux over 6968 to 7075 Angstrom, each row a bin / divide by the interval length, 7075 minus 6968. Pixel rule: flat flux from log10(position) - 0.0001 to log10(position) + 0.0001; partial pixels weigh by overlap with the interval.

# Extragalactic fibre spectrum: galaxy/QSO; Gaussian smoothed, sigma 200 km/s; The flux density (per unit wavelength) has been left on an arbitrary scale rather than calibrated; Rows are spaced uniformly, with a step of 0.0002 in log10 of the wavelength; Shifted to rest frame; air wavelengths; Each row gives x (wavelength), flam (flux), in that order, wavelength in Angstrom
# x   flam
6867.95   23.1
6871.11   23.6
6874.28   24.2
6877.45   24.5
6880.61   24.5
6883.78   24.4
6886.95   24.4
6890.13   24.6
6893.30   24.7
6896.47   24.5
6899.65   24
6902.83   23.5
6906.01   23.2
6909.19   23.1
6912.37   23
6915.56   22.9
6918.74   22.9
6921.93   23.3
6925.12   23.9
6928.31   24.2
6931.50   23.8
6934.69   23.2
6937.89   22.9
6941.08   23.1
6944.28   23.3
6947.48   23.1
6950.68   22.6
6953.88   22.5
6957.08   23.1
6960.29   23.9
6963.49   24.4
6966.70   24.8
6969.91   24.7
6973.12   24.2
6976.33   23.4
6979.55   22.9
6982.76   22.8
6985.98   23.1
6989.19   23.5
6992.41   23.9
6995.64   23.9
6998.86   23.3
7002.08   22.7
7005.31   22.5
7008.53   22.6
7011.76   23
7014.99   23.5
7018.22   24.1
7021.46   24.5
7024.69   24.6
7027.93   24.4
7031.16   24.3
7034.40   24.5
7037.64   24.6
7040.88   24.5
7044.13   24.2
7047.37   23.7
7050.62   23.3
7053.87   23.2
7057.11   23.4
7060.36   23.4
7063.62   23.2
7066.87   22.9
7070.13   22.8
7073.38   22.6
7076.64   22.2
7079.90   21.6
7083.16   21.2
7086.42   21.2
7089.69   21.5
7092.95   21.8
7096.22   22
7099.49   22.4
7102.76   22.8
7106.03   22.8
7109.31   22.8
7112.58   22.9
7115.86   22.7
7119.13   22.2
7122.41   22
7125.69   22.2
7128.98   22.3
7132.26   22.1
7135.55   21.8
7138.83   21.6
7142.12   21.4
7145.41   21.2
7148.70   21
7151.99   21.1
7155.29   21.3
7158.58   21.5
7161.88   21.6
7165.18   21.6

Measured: 23.6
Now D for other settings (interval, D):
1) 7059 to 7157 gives 22.1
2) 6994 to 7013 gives 23.0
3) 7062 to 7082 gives 22.5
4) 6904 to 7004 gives 23.4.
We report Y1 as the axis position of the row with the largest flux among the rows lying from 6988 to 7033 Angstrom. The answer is 7024.69 Angstrom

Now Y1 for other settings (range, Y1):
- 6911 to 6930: 6928.31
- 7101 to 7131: 7112.58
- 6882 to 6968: 6966.70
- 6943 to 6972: 6966.70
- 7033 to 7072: 7037.64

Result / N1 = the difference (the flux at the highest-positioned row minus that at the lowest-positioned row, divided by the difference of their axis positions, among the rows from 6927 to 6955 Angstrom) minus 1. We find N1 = -1.07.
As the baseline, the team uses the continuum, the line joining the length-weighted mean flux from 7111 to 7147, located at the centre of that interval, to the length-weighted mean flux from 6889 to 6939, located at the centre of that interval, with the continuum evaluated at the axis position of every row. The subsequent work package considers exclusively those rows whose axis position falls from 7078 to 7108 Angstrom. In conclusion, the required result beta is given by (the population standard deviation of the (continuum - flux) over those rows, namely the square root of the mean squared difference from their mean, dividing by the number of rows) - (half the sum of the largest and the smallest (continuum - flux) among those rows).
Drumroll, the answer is 0.4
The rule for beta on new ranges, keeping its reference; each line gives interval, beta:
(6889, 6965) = 0.8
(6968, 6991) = 1.2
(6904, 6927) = 0.2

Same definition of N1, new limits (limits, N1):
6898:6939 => -1.03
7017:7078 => -1.03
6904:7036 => -0.99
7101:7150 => -1.04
